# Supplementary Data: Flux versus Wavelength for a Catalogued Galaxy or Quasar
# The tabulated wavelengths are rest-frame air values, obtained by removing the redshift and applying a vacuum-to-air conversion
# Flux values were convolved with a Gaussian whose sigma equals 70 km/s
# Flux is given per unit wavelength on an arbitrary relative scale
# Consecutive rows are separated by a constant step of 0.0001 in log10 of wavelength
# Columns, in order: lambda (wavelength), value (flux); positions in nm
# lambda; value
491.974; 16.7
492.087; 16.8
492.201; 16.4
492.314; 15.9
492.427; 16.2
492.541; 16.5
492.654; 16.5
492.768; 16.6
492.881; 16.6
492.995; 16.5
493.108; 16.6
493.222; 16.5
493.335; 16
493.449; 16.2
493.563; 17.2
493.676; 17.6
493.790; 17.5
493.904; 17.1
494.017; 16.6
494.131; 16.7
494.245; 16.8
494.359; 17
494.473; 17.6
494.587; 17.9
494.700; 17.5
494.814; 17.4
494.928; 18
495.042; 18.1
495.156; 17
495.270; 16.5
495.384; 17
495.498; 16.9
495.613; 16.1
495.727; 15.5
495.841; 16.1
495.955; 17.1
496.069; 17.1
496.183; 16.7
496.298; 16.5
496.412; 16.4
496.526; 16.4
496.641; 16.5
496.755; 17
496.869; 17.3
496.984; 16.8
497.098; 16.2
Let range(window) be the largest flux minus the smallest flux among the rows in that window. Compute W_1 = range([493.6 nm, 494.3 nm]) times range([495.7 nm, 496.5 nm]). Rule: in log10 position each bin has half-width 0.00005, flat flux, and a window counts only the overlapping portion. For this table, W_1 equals 1.6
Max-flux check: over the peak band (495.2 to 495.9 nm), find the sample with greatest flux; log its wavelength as 495.384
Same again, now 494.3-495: 494.928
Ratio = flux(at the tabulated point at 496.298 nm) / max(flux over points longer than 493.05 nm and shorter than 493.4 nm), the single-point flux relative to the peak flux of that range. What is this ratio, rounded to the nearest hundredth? 0.99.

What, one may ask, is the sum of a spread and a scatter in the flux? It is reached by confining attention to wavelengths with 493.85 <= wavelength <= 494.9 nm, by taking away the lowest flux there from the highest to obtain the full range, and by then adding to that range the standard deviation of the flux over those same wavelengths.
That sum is 1.7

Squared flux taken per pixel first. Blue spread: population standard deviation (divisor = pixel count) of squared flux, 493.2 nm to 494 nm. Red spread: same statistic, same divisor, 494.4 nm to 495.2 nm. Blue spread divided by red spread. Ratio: 1.58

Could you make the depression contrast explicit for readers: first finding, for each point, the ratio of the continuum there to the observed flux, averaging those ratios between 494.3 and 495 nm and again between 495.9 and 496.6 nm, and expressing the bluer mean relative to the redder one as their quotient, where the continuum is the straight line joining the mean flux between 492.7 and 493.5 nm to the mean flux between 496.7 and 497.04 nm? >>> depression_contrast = 0.936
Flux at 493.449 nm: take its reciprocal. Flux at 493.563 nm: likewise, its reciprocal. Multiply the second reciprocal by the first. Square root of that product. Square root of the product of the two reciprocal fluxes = 0.0599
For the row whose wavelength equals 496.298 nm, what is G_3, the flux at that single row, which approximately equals 16.5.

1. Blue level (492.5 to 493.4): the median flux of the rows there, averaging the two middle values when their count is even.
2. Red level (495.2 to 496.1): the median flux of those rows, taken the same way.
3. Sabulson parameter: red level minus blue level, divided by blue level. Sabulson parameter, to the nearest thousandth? 0.012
